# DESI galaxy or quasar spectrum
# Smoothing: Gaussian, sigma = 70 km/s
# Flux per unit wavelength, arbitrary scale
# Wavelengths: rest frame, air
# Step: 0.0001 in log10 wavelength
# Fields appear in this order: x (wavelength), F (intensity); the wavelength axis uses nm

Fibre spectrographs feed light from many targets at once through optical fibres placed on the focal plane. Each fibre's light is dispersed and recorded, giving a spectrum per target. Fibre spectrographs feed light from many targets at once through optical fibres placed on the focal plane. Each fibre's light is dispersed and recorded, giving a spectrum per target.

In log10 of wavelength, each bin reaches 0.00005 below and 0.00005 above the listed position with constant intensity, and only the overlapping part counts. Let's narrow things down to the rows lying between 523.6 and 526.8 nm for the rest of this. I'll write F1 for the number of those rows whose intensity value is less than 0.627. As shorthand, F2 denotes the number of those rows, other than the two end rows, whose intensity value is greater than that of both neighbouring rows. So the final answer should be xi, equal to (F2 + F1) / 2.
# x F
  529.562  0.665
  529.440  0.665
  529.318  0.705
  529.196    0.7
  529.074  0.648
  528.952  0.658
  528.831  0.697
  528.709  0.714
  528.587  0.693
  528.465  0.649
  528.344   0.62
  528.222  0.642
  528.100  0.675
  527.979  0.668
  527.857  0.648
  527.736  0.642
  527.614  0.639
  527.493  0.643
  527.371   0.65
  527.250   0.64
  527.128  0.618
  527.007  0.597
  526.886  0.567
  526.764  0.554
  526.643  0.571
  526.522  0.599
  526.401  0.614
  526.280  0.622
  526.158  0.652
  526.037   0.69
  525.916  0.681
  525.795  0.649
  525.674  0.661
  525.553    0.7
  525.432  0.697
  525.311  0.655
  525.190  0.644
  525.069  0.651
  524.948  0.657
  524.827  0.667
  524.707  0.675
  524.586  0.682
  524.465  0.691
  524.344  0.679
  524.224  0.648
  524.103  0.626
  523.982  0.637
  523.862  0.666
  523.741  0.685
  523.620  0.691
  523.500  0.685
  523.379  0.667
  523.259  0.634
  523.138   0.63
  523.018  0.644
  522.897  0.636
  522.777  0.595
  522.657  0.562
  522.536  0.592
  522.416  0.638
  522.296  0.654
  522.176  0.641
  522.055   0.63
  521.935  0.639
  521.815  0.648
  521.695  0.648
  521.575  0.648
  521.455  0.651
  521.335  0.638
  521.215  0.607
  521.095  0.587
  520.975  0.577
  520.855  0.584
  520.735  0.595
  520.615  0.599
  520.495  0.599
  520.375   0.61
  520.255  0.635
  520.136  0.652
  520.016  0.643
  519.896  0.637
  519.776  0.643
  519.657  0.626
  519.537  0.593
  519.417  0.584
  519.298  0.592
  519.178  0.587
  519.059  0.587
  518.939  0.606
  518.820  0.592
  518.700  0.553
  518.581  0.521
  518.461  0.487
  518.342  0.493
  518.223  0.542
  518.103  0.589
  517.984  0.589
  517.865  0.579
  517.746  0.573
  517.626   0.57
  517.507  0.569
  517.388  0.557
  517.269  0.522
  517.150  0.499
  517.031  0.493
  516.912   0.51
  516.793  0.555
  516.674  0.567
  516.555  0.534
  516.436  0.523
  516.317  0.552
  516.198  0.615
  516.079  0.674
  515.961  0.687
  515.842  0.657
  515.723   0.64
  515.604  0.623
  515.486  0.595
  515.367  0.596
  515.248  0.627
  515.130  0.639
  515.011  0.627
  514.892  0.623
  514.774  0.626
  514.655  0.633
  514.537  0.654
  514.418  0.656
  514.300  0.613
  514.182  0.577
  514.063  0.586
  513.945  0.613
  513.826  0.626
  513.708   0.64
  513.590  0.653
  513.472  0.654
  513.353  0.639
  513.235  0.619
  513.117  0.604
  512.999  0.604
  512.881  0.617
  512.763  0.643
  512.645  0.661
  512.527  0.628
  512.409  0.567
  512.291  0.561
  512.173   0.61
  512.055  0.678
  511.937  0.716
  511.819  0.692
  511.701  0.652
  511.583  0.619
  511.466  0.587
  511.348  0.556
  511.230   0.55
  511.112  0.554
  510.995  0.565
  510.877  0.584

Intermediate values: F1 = 6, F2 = 3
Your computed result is 4.5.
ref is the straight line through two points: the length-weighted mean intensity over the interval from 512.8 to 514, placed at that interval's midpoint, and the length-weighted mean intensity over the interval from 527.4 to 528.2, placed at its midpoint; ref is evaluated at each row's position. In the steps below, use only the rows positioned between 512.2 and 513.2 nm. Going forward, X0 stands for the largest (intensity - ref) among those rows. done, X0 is 0.035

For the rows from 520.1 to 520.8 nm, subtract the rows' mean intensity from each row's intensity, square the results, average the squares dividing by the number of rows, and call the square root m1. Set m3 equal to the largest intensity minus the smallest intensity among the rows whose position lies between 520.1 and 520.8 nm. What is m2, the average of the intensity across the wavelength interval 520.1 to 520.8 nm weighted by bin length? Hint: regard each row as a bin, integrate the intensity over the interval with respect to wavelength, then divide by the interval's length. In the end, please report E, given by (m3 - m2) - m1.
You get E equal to -0.578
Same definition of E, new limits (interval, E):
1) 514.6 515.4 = -0.595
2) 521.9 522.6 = -0.589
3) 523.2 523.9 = -0.634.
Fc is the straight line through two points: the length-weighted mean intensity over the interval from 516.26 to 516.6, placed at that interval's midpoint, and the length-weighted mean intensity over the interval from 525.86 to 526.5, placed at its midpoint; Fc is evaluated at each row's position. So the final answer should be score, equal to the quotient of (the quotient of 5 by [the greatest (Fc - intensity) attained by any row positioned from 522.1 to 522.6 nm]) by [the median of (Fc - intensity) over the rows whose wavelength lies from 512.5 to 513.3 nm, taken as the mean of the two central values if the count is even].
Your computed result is -2871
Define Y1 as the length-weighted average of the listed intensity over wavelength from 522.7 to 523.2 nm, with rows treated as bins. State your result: 0.62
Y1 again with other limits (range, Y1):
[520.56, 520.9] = 0.59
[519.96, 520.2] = 0.65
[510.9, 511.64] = 0.57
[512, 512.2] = 0.65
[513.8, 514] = 0.62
